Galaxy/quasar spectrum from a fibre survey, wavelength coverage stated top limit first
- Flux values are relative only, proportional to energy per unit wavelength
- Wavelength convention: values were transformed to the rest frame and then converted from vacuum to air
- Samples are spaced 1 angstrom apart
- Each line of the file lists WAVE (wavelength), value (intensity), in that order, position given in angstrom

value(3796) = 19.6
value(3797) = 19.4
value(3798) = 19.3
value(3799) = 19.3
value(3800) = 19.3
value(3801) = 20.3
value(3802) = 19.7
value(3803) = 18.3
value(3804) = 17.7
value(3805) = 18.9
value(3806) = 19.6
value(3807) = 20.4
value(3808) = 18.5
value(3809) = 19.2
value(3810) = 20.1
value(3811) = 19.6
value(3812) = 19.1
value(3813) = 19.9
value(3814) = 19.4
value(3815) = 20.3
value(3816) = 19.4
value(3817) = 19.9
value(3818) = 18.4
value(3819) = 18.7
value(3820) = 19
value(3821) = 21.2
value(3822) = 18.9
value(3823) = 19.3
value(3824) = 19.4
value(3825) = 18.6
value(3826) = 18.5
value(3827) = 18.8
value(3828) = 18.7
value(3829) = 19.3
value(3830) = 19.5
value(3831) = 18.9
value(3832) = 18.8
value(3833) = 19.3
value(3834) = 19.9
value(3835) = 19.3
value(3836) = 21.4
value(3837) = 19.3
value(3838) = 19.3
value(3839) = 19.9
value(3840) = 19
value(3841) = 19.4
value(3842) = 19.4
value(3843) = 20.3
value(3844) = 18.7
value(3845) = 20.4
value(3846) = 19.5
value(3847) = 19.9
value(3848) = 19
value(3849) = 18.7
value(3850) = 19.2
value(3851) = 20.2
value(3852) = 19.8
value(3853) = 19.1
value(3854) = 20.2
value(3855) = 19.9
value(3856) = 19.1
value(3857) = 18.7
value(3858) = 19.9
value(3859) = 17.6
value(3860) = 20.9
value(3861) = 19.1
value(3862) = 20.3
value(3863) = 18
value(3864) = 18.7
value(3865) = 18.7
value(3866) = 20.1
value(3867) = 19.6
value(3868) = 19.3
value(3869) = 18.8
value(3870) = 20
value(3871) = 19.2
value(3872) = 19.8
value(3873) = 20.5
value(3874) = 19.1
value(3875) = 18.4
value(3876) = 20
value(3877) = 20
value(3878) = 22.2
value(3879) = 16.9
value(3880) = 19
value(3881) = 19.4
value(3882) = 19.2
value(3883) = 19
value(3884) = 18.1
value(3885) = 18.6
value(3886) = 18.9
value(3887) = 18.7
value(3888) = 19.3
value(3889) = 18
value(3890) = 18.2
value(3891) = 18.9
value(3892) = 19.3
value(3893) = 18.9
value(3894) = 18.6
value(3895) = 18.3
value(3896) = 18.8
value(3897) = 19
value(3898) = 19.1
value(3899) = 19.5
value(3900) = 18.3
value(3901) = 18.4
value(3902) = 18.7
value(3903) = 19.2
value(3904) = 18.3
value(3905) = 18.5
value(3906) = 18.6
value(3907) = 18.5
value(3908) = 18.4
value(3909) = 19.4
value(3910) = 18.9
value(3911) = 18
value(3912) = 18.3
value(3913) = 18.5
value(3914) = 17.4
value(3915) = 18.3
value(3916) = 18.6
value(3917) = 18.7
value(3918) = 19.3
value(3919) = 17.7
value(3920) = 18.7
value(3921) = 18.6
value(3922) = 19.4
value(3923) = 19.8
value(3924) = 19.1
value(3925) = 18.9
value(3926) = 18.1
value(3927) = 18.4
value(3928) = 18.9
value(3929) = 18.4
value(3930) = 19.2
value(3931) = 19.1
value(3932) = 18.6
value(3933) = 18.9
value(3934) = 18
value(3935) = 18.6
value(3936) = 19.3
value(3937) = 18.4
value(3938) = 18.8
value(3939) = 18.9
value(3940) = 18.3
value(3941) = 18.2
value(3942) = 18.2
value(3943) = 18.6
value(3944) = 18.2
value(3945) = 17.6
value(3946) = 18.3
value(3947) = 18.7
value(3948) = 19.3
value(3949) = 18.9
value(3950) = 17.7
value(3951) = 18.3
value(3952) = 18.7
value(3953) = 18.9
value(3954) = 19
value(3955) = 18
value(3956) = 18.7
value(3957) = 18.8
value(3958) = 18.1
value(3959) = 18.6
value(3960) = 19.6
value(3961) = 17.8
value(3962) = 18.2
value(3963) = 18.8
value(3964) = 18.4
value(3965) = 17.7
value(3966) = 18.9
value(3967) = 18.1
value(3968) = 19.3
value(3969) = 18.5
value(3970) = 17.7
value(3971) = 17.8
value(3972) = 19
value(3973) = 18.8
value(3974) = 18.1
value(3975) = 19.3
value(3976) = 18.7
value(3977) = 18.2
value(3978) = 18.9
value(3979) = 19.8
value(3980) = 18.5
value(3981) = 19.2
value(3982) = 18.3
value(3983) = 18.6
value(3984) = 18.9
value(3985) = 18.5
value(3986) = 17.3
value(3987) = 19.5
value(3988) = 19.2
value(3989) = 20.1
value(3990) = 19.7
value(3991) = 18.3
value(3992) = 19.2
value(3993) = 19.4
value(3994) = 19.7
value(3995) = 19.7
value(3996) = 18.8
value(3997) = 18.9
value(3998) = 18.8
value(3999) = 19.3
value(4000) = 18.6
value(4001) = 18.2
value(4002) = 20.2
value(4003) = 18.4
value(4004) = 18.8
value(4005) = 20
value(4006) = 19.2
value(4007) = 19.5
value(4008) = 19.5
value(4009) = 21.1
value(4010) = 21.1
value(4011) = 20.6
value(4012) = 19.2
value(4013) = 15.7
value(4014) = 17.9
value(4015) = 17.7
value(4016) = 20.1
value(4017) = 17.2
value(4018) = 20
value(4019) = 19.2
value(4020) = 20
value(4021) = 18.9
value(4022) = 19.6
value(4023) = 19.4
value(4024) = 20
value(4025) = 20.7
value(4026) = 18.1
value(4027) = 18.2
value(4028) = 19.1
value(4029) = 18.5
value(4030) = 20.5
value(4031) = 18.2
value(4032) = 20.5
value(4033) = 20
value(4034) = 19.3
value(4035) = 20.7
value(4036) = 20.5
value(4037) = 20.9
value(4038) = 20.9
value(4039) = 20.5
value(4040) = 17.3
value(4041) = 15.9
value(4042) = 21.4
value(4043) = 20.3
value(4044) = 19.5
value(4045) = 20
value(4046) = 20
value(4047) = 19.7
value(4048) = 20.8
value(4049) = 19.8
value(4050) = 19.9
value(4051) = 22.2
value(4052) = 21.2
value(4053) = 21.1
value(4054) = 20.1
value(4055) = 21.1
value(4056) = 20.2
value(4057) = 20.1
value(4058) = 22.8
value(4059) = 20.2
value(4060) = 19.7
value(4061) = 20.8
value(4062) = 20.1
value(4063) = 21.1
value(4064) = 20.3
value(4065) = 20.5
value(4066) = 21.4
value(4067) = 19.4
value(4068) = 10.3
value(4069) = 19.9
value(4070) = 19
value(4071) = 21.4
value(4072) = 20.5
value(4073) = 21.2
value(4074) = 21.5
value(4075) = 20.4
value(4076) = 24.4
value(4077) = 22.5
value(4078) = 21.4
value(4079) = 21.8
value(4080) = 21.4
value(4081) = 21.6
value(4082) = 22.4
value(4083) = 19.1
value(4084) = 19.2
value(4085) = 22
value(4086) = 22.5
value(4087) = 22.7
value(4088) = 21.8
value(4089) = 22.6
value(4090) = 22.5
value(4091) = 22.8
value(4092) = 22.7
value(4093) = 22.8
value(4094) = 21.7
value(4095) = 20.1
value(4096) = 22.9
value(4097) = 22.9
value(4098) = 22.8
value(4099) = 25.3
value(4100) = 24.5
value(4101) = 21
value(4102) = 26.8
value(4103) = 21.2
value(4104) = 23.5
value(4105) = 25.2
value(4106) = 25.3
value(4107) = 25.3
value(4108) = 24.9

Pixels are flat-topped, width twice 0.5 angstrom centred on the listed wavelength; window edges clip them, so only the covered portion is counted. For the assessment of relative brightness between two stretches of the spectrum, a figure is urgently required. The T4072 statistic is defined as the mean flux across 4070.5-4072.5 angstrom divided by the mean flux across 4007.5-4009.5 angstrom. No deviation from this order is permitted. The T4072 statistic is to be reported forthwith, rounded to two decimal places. 1.03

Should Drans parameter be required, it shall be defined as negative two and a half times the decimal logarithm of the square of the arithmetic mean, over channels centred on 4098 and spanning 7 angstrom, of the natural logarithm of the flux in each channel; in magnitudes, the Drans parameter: -2.47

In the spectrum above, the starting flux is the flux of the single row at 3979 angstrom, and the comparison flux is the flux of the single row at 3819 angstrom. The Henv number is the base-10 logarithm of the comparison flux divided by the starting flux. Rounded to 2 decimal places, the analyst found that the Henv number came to -0.02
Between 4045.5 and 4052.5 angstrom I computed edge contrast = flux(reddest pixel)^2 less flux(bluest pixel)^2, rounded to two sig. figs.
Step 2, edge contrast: 49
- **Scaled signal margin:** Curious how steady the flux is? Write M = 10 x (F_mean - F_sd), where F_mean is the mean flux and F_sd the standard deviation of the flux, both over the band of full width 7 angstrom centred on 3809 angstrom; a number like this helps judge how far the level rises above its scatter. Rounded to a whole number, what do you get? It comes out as 189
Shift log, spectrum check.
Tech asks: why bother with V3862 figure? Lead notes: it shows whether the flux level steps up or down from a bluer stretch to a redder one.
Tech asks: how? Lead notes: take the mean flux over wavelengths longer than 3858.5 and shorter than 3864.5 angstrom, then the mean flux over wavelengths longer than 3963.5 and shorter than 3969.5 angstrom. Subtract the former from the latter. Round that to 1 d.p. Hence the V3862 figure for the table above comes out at -0.6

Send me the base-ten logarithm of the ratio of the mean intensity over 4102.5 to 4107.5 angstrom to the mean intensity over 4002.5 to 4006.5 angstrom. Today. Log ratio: 0.101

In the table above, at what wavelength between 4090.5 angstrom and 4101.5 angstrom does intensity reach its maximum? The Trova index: 4099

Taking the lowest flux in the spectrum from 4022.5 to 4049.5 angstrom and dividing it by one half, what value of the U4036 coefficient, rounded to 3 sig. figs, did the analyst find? 31.8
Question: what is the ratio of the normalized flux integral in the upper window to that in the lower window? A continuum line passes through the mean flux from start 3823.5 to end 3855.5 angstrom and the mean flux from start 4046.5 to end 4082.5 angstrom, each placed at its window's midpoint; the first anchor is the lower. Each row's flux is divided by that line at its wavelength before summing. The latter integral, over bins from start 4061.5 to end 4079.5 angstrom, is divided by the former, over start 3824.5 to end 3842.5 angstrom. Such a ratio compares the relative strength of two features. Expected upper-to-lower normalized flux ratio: 0.99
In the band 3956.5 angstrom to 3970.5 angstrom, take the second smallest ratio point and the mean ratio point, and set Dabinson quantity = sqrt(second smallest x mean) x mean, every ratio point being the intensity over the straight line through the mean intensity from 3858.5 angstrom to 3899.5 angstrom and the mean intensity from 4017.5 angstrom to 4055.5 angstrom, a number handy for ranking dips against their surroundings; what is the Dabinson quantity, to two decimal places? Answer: 0.88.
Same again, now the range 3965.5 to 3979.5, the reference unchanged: 0.89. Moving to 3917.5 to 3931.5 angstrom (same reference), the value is 0.93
